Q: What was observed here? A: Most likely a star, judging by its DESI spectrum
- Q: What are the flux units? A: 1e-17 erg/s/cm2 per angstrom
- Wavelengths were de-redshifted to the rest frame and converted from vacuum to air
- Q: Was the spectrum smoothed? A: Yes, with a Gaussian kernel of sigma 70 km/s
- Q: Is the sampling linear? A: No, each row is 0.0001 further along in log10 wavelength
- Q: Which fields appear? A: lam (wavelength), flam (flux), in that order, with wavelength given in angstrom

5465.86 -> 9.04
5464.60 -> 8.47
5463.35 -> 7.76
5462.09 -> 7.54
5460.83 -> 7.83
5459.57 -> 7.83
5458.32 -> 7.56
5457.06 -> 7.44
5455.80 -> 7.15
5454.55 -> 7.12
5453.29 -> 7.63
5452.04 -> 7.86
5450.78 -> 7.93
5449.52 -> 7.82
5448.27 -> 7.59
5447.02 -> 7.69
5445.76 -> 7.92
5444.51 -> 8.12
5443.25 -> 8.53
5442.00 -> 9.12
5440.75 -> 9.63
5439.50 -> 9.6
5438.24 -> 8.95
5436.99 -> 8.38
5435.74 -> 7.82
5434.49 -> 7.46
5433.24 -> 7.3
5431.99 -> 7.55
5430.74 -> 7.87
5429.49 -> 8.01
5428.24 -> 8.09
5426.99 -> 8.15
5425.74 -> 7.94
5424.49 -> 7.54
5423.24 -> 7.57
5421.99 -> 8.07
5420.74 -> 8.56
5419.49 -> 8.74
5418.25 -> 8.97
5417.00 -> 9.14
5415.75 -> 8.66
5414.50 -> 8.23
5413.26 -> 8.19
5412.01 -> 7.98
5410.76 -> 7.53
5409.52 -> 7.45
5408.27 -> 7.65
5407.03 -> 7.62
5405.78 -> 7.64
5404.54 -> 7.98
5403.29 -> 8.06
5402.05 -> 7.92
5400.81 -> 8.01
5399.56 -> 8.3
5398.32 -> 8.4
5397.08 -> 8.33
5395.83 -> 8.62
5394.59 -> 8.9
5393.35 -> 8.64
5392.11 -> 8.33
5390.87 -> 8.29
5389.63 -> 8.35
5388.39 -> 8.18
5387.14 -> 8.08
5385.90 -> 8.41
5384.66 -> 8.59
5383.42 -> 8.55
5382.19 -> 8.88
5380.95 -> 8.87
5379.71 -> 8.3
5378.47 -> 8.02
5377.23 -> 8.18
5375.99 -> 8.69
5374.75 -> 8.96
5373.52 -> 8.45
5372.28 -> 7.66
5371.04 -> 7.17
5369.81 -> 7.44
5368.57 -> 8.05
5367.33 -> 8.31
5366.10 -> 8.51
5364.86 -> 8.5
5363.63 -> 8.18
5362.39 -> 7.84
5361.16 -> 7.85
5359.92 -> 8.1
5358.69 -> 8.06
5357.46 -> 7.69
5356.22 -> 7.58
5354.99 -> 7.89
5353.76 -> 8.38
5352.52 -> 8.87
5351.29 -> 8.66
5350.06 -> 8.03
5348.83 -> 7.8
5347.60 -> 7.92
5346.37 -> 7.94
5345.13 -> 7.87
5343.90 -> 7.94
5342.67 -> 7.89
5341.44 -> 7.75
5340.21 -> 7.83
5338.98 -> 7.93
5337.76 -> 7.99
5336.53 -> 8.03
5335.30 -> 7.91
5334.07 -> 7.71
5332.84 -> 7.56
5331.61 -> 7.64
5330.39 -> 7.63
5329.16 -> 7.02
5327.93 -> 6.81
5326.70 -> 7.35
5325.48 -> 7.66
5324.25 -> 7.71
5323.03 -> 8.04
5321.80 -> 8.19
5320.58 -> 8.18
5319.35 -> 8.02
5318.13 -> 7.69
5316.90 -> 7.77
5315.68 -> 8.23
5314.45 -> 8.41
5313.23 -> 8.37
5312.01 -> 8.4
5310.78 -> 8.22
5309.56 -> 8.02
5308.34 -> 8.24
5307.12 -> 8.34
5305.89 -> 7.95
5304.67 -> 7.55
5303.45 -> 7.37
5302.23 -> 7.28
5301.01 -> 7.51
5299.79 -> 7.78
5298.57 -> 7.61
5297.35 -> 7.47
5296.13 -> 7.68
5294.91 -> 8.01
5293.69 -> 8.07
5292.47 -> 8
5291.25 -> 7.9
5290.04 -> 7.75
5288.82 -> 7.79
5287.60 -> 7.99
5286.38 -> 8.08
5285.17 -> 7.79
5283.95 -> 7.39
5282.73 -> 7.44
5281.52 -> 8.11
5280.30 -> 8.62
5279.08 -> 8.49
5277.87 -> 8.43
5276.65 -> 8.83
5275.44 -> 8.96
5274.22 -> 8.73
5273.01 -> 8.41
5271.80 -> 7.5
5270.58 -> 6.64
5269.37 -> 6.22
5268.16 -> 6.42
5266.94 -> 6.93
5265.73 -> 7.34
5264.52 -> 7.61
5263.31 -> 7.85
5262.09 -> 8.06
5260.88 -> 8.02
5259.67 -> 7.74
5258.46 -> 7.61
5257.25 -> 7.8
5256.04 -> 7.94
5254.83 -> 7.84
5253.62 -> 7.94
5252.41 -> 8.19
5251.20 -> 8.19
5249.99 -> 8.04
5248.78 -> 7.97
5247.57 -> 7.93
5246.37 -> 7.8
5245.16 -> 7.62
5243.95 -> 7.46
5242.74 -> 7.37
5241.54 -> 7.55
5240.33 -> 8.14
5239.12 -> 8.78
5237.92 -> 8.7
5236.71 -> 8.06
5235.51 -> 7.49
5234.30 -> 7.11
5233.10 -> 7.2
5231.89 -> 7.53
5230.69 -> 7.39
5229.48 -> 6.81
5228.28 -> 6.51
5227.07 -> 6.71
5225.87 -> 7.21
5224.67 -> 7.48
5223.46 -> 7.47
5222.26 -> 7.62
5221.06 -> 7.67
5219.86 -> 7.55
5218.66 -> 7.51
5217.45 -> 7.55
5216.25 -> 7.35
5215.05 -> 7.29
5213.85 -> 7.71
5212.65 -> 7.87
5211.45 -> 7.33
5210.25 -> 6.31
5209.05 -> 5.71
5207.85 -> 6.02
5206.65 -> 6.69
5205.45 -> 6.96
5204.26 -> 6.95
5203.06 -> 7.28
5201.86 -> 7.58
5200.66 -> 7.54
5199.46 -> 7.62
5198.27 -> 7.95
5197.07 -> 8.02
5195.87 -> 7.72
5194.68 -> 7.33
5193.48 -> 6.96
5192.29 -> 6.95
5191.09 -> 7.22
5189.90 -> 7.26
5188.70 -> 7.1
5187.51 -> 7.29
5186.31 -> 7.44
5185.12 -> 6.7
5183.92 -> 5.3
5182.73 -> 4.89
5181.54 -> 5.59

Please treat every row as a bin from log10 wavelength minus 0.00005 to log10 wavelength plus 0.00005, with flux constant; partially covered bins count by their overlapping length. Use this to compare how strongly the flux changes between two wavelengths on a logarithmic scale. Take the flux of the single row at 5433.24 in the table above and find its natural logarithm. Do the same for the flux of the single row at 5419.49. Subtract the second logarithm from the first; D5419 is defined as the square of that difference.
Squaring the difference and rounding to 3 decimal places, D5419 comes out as 0.032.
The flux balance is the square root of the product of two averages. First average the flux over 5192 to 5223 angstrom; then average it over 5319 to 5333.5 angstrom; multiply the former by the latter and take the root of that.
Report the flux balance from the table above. 7.46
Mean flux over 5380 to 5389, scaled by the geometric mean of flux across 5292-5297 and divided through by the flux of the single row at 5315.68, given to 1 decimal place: 8.2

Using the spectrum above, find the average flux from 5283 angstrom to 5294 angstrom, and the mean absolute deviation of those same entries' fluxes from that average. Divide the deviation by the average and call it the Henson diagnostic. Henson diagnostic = 0.021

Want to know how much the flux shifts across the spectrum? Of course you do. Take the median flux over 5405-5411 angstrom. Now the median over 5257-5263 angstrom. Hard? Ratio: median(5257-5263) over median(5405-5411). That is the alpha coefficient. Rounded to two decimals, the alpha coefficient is 1.02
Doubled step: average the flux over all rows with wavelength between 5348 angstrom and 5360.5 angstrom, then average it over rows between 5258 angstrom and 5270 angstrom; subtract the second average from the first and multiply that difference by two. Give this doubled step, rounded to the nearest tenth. 1.5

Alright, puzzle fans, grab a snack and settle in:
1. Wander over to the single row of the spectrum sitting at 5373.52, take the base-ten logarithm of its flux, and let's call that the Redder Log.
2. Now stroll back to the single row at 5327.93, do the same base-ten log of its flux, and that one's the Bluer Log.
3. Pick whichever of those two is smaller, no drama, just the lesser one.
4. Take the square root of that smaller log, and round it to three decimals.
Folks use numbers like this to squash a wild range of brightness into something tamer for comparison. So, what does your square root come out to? 0.913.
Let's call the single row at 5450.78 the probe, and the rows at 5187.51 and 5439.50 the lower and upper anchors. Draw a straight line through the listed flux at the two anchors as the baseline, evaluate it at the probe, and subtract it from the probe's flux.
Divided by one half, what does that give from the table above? -3.5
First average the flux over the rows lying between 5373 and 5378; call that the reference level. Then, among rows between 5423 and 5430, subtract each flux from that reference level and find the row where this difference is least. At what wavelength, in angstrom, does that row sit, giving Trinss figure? 5426.99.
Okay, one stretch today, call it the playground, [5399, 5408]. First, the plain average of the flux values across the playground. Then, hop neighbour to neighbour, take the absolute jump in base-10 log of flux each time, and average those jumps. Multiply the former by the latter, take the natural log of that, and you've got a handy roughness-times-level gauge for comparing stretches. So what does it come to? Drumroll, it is -2.7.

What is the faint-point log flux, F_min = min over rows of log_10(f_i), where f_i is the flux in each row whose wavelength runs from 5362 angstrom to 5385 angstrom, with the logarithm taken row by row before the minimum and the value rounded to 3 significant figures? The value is 0.856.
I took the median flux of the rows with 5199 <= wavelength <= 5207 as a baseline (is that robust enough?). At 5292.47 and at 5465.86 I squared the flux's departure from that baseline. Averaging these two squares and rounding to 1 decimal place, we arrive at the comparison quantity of 1.8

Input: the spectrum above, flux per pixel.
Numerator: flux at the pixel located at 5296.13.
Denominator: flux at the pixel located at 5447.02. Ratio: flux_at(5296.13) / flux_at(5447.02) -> 1.00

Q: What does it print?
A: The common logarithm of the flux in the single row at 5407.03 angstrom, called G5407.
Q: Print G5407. 0.88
